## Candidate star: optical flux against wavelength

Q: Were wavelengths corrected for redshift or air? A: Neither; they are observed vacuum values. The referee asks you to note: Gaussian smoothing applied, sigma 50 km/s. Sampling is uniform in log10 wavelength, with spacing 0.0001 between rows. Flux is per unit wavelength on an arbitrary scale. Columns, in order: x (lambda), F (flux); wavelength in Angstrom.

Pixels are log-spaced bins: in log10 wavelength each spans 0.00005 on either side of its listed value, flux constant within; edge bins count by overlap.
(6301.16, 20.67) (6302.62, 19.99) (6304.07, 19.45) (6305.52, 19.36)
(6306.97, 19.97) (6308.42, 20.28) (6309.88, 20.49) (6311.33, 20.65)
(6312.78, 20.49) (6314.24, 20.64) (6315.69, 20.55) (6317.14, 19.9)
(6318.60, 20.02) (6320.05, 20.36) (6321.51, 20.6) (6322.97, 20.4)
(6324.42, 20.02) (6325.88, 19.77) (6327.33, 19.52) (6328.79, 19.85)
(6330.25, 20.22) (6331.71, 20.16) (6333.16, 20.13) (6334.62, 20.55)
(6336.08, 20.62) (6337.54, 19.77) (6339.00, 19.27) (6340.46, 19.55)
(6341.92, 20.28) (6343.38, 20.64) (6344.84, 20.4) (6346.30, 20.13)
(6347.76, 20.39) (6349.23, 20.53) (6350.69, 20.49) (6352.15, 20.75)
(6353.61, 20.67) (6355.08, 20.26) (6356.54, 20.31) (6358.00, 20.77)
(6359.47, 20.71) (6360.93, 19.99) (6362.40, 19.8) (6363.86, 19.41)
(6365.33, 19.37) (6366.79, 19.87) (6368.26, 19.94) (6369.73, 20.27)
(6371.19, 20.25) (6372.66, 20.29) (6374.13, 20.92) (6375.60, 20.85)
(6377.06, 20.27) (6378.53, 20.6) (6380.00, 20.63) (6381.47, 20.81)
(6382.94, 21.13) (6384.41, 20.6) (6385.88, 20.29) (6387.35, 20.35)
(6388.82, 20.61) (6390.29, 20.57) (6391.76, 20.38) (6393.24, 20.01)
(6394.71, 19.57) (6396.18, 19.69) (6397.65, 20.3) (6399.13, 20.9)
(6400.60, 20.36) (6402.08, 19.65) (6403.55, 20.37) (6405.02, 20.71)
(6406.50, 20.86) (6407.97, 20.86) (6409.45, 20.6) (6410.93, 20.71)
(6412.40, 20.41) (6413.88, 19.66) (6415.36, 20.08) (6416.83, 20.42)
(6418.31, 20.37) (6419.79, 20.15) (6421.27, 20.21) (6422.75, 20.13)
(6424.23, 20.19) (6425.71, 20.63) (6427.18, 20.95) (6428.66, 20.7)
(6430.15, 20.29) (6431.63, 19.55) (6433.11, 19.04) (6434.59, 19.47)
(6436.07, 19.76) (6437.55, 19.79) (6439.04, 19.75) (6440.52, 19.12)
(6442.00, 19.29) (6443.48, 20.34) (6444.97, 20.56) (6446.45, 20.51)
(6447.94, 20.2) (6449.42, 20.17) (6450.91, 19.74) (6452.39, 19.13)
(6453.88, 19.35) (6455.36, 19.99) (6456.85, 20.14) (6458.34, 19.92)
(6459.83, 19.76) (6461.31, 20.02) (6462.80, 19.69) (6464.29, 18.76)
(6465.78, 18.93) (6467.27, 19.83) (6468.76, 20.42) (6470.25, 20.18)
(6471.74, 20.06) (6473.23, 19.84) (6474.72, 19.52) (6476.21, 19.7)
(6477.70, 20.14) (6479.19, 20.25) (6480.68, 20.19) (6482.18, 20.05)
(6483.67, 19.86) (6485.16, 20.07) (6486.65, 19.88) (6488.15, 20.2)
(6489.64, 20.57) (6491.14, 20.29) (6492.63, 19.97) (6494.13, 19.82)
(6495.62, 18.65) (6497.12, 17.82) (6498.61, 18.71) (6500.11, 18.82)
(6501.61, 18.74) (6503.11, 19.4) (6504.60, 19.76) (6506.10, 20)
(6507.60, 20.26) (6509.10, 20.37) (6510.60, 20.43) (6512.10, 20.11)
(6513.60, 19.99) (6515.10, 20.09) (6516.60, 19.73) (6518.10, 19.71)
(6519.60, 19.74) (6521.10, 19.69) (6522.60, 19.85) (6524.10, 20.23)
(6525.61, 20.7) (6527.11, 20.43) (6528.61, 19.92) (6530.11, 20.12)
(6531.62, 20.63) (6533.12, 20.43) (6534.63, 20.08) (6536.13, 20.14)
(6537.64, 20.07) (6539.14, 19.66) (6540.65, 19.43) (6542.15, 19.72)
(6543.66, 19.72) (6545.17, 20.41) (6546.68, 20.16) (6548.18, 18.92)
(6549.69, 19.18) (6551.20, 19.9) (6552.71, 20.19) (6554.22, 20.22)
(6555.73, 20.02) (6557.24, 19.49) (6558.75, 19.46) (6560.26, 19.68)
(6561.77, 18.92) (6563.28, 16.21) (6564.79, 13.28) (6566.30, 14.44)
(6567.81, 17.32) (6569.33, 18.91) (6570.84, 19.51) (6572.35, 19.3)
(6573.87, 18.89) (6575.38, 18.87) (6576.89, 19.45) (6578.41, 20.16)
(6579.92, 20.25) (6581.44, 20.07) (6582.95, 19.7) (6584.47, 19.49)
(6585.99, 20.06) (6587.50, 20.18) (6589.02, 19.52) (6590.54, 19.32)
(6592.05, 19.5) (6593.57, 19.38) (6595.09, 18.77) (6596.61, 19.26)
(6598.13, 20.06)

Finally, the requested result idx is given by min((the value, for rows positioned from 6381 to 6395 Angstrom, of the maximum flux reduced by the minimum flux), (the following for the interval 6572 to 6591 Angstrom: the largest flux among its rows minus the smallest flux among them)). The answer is 1.38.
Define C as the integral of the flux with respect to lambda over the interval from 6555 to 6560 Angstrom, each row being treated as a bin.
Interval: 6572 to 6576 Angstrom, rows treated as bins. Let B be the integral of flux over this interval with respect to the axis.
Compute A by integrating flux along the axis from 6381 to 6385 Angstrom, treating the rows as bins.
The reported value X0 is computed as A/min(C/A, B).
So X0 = 71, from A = 83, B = 76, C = 98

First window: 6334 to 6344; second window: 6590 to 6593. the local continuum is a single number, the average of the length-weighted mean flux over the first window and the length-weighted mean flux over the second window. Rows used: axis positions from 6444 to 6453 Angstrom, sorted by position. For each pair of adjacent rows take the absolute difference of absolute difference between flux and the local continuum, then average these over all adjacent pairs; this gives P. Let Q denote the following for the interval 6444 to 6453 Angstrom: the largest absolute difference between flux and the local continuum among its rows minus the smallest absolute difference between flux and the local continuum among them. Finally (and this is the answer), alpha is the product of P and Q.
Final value 0.21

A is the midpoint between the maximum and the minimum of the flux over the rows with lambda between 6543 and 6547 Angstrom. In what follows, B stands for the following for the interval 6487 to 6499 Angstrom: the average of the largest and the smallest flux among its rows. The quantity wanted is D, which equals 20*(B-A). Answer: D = -17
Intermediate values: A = 20.1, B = 19.2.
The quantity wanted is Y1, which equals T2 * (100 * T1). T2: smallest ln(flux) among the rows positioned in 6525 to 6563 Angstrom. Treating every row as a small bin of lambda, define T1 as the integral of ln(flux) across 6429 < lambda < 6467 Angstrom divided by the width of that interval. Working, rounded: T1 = 2.98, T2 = 2.94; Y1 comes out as 877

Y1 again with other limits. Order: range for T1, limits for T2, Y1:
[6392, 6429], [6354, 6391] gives 893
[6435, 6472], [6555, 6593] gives 772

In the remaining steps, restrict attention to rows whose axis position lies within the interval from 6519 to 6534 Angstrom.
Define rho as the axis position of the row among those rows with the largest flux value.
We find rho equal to 6525.61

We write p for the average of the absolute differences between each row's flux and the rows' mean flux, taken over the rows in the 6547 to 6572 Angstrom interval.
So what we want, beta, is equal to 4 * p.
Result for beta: 6.33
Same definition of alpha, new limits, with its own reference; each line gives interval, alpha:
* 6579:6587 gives 0.07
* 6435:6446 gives 0.15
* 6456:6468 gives 0.38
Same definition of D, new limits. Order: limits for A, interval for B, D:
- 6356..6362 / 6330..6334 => -4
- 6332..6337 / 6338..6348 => -8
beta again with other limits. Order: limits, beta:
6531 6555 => 1.49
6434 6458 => 1.54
